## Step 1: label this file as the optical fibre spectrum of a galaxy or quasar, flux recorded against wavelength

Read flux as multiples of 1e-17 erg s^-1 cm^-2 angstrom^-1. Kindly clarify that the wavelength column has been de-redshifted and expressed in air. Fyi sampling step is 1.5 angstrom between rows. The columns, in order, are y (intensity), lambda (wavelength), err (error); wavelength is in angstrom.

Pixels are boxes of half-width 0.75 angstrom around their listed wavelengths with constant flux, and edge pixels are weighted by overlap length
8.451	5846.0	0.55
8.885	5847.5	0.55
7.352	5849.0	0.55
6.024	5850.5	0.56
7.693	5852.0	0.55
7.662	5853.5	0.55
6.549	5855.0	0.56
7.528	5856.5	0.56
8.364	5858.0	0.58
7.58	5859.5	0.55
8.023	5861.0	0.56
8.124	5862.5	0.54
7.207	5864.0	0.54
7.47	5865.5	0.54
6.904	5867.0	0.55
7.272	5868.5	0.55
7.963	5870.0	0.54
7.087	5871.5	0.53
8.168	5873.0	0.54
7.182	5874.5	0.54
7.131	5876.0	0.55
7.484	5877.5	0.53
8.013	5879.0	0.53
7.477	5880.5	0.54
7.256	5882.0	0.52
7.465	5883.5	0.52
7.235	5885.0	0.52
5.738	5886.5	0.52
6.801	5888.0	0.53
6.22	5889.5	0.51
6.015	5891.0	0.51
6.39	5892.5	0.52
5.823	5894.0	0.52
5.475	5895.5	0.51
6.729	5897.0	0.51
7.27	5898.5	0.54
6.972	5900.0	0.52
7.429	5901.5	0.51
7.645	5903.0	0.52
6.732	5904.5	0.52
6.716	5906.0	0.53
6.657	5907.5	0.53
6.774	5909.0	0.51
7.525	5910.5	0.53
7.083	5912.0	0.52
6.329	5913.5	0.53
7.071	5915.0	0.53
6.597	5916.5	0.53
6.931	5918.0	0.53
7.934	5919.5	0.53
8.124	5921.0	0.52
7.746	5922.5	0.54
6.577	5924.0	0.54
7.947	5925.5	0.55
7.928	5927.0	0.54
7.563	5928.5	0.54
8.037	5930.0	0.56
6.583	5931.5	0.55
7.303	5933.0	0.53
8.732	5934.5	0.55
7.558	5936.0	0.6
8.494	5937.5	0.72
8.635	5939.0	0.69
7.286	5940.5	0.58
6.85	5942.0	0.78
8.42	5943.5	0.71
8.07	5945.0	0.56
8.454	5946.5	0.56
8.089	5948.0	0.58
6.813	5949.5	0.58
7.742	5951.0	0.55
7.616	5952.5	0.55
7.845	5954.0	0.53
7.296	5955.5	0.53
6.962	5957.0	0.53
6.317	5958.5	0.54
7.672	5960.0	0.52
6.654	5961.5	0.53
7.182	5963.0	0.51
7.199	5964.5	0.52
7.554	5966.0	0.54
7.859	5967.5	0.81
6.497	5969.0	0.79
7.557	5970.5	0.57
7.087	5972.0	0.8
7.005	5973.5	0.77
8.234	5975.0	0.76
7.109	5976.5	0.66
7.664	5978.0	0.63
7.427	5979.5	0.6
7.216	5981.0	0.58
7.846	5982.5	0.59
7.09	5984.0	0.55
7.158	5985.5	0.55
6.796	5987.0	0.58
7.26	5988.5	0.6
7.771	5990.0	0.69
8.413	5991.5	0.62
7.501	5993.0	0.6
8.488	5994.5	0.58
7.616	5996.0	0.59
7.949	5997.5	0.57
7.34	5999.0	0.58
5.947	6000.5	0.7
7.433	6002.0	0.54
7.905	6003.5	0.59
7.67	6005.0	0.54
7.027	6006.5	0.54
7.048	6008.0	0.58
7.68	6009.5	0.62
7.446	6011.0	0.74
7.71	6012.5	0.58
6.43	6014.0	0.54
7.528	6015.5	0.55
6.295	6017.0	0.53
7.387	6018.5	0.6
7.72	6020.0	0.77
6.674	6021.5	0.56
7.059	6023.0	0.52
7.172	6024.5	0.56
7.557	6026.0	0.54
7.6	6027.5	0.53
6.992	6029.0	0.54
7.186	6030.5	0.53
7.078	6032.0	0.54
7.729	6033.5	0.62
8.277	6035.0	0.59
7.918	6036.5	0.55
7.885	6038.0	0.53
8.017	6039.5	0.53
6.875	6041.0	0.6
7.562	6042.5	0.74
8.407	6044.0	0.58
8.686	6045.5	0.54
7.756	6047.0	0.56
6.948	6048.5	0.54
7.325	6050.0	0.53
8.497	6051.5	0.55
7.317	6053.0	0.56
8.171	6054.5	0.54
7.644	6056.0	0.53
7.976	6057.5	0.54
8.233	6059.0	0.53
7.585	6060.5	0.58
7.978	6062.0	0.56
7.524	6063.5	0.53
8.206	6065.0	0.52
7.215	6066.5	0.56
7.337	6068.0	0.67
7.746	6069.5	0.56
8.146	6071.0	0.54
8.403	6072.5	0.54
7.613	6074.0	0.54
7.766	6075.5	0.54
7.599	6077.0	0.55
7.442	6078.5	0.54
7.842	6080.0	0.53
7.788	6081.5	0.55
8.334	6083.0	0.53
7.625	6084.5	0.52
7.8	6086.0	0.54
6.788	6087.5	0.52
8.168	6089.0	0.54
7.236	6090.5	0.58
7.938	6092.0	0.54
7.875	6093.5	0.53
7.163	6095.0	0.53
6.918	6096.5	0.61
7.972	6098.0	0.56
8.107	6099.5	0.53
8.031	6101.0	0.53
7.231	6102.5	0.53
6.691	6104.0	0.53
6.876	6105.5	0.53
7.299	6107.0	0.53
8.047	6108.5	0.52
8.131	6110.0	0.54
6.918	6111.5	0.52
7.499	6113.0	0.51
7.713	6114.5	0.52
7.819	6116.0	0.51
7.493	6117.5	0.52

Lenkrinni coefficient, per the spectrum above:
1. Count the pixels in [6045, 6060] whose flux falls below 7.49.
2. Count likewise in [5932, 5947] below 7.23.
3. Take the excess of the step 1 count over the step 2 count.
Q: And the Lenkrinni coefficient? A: 2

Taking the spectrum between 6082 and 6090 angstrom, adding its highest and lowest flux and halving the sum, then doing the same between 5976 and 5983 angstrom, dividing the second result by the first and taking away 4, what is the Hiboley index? -3.01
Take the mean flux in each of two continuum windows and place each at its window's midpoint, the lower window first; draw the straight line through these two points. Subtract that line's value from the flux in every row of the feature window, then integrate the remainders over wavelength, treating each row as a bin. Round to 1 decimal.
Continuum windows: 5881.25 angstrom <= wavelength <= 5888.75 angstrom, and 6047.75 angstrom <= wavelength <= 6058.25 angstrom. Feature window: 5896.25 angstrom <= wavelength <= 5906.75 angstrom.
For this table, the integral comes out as 1.0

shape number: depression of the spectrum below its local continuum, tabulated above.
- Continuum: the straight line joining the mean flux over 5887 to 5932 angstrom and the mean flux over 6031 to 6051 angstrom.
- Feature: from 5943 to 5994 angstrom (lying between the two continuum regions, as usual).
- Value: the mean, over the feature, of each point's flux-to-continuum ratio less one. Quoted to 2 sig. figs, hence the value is 0.019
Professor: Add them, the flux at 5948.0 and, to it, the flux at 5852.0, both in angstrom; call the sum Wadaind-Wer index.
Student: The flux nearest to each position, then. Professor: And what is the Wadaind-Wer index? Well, 15.8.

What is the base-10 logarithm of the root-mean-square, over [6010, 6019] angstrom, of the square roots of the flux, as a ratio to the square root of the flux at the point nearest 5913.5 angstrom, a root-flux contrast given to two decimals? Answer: 0.03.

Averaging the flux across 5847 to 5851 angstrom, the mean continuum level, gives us 7.42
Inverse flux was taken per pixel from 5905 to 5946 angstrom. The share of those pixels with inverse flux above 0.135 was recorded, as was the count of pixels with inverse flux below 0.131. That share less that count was -10.5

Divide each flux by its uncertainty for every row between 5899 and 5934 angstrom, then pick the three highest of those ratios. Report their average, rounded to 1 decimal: 15.1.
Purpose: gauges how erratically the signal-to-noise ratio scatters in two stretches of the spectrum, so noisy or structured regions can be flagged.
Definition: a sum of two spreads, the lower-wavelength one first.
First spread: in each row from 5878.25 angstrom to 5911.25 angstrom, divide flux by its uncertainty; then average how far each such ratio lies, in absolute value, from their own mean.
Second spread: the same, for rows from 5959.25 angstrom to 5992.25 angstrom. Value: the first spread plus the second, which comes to 2.4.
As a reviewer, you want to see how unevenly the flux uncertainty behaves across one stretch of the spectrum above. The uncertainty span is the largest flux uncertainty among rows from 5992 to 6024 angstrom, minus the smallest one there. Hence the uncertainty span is 0.25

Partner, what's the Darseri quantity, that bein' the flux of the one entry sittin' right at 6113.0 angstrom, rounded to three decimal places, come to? 7.499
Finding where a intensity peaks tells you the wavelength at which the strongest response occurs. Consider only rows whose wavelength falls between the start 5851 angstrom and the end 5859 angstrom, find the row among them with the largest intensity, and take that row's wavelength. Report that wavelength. 5858.0 angstrom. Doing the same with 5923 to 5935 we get 5934.5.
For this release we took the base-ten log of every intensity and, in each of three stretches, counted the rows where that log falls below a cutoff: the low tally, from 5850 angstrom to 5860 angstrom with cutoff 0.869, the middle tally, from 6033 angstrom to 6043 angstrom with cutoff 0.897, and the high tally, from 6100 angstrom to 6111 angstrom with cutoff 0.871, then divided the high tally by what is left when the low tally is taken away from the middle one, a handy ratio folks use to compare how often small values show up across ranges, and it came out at 2.0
